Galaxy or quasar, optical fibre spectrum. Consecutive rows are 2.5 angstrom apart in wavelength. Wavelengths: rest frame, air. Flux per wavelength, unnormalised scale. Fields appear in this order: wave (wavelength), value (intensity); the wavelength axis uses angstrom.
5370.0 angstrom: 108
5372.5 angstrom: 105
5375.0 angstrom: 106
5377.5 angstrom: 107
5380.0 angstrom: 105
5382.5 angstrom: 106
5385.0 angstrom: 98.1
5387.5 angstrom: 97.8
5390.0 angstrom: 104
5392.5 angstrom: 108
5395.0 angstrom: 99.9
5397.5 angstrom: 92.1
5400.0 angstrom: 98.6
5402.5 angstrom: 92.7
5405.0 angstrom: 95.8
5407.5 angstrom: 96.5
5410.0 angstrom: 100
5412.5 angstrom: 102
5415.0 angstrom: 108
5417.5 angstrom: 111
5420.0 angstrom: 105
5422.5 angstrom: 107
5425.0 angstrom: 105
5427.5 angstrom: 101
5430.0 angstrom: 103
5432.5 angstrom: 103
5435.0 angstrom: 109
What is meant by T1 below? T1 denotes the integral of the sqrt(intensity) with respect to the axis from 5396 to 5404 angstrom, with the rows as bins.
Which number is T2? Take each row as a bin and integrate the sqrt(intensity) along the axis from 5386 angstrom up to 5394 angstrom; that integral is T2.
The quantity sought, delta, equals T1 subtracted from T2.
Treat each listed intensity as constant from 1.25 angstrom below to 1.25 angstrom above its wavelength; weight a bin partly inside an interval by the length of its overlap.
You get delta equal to 3.3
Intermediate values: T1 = 77.8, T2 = 81.2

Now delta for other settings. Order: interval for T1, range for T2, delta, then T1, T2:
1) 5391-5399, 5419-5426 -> -8.0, 80.0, 72.0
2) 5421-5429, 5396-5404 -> -3.9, 81.7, 77.8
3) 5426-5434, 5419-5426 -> -9.1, 81.0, 72.0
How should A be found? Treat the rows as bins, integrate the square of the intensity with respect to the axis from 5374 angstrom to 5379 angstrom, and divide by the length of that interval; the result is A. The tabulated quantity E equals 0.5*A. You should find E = 5666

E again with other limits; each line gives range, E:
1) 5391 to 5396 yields 5432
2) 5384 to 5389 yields 4827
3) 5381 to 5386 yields 5250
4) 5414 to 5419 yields 5980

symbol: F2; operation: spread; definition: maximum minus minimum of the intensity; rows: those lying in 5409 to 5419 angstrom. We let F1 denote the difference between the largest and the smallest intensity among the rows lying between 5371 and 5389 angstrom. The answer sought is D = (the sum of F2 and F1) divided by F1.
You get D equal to 2.2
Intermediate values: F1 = 9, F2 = 11.0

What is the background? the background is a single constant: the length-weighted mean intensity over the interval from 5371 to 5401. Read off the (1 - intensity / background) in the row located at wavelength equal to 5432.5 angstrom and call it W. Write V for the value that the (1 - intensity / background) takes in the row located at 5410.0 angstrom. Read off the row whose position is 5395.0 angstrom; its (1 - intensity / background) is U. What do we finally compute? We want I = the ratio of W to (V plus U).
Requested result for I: -0.1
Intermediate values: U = 0.02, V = 0.023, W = -0.01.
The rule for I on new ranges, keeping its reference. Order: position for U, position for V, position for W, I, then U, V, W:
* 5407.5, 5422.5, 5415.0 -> -4.5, 0.06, -0.045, -0.05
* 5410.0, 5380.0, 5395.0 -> -9.5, 0.02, -0.026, 0.02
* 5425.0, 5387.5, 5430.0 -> -0.3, -0.03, 0.045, -0.01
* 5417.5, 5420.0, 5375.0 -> 0.3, -0.08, -0.026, -0.04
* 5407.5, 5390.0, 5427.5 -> 0.3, 0.06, -0.016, 0.01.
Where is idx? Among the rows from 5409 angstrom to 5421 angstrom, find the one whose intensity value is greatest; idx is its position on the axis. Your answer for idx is 5417.5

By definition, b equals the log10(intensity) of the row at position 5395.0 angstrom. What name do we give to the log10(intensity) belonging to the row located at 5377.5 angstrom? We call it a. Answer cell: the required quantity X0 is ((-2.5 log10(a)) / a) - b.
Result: -2.38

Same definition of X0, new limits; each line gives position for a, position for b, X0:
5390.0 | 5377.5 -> -2.41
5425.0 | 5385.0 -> -2.37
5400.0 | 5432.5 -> -2.39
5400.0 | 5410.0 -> -2.38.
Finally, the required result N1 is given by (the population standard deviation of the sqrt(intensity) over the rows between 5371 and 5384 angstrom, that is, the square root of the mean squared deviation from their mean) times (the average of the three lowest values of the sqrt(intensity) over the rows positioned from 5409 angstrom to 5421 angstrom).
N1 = 0.4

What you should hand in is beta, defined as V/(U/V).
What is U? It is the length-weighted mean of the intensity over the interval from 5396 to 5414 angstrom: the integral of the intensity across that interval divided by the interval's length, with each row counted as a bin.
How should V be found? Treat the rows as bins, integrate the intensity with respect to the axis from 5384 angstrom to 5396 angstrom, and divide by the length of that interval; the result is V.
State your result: 107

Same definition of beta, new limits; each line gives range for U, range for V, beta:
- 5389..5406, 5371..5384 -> 113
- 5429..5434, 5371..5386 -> 106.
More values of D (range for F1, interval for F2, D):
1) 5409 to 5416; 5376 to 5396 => 2.3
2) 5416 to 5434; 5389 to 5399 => 2.6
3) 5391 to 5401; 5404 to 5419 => 2.0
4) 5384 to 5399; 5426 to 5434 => 1.1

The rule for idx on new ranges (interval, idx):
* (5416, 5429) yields 5417.5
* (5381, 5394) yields 5392.5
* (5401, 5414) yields 5412.5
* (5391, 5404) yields 5392.5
